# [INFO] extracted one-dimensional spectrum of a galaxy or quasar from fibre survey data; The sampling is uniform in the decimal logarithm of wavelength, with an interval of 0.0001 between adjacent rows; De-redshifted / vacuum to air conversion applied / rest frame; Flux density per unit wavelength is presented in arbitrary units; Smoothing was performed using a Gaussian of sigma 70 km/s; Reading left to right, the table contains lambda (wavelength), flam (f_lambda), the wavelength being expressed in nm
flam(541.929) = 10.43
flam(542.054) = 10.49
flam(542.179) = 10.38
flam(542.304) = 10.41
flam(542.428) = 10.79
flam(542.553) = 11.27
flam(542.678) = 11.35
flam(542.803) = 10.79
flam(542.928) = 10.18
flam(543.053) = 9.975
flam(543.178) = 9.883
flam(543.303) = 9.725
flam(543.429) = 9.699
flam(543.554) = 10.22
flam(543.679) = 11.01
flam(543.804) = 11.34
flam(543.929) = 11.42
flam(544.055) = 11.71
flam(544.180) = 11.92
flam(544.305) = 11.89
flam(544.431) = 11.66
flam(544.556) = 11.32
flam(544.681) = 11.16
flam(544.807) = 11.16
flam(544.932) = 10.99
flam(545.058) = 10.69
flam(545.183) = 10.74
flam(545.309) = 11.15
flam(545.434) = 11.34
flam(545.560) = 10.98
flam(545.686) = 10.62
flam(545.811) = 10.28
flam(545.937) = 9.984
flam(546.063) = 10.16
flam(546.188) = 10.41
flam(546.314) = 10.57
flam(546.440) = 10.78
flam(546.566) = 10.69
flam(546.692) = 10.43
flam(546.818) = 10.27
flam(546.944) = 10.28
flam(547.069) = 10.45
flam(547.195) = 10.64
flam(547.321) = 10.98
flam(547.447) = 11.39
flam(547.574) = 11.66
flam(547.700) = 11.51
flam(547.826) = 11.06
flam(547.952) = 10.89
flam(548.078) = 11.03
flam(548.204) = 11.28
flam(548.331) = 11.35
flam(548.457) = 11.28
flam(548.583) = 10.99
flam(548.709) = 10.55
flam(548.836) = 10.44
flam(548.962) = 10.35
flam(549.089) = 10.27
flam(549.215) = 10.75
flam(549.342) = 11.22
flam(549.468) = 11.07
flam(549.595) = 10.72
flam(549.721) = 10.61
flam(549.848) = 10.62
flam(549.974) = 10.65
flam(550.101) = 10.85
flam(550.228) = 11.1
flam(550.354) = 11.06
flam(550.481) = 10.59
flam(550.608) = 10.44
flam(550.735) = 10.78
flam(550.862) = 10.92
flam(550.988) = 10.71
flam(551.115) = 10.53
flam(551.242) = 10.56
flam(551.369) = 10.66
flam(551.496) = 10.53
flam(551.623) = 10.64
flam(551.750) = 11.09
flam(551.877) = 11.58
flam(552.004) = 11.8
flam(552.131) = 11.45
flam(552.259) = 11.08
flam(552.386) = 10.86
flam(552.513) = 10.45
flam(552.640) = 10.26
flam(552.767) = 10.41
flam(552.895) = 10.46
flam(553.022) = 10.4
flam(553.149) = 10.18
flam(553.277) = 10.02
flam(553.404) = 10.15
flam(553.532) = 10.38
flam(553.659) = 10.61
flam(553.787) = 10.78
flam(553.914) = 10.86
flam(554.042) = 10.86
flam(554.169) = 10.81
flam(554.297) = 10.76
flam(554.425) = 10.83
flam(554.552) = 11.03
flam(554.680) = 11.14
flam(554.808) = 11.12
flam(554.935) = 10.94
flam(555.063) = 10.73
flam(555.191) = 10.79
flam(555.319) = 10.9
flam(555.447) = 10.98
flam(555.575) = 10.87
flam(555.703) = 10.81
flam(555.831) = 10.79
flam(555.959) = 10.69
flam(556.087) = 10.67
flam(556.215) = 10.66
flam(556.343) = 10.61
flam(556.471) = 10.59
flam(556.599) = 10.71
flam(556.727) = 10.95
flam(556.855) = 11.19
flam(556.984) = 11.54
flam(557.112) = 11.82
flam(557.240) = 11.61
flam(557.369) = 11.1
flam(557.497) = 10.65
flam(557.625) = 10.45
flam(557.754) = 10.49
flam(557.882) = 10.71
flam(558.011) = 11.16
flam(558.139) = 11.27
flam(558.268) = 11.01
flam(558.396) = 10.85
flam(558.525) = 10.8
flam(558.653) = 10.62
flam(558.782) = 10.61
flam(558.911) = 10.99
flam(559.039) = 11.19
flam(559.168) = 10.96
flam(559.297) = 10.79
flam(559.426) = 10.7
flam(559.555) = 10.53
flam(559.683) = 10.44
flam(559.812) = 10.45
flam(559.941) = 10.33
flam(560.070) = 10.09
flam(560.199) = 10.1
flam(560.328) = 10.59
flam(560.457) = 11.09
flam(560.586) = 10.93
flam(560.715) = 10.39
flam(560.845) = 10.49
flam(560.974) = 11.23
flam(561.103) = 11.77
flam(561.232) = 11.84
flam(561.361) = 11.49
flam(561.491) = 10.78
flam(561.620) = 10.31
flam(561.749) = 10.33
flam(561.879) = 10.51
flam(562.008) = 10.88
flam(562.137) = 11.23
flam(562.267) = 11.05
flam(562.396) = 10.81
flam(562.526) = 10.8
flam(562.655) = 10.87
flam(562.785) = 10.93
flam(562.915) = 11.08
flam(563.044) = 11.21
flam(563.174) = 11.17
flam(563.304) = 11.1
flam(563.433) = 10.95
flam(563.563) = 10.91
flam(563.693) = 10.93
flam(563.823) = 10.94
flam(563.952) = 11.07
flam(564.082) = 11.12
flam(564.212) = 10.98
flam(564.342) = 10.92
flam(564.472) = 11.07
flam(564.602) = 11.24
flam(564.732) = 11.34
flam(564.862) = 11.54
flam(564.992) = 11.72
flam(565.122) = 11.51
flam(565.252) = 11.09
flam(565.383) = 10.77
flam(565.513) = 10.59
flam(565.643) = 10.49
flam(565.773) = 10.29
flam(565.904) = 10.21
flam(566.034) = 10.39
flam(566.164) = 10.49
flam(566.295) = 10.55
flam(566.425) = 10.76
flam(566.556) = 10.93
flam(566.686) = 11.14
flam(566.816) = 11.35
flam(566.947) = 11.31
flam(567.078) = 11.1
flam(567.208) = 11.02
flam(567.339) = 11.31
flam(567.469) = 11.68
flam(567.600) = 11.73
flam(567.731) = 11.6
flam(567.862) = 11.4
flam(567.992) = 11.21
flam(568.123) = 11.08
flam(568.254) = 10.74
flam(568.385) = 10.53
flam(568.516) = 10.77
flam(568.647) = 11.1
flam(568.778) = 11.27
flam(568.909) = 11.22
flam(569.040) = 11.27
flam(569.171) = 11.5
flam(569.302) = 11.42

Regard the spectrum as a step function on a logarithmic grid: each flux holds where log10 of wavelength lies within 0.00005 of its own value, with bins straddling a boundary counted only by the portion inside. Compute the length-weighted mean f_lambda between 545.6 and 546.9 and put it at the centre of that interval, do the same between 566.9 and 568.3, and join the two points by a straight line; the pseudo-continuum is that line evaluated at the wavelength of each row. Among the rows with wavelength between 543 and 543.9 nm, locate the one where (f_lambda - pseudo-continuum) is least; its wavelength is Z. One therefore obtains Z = 543.429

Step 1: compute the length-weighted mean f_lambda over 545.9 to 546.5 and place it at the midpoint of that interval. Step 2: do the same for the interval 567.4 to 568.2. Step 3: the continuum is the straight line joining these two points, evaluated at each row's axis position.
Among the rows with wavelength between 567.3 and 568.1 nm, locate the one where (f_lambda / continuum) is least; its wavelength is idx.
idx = 567.992 nm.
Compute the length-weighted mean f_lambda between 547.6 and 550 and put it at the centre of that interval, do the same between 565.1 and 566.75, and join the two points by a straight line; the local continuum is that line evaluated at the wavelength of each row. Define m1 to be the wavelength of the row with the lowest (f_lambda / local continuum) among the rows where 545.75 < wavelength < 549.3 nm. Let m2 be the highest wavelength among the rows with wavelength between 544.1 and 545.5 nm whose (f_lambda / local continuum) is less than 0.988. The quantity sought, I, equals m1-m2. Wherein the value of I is 0.75 nm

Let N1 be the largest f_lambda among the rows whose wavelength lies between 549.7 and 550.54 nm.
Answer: 11.1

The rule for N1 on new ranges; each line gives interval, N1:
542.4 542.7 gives 11.35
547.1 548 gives 11.66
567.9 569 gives 11.27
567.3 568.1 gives 11.73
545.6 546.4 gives 10.62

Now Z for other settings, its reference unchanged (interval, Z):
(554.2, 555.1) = 555.063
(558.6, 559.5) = 558.782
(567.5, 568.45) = 568.385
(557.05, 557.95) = 557.625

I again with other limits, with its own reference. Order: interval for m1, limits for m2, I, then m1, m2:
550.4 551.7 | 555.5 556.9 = -5.86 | 550.608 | 556.471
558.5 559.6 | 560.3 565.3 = -2.32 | 559.555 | 561.879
